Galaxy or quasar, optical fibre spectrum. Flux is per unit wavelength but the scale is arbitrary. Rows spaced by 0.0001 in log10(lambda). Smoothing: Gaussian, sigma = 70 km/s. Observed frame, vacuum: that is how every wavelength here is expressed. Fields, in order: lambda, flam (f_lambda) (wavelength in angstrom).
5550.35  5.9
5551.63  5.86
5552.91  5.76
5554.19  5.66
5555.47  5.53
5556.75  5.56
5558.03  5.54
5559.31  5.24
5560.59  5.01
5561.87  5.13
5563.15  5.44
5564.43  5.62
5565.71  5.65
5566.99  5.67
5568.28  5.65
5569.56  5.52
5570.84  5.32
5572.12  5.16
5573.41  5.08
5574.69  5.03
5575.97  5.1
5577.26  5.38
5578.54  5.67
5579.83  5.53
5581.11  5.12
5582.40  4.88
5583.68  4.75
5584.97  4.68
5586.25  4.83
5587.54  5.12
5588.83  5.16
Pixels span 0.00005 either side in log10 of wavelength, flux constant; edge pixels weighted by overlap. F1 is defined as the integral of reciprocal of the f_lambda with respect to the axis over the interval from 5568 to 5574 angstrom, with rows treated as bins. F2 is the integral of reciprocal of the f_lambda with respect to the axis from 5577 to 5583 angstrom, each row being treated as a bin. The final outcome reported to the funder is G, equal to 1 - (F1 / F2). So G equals 0.00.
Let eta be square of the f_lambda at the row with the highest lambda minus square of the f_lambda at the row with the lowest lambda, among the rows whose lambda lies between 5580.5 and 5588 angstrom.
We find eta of 0.0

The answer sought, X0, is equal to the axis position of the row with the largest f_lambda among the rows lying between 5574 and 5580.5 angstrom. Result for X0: 5578.54 angstrom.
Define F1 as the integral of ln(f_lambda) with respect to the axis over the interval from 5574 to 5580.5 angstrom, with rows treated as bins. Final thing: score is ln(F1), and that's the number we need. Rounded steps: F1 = 10.9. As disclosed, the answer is 2.39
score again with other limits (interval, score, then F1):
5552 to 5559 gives 2.49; 12.1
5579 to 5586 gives 2.42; 11.3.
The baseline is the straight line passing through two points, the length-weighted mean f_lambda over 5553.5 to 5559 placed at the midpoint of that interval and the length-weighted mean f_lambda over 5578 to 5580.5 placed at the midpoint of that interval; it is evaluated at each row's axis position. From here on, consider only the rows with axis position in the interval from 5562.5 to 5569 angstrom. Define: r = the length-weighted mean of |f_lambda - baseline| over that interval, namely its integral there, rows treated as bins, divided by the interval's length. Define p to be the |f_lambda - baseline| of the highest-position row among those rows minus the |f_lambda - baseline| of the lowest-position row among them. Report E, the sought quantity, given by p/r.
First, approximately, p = -0.04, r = 0.09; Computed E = -0.5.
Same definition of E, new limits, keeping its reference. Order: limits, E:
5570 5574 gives 0.7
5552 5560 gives 0.8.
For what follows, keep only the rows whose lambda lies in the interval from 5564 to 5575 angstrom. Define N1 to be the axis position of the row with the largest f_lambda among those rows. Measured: 5566.99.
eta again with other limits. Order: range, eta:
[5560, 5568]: 7.0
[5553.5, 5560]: -4.6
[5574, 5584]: -2.7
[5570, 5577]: -2.3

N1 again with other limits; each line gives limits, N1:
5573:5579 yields 5578.54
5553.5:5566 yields 5554.19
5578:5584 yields 5578.54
